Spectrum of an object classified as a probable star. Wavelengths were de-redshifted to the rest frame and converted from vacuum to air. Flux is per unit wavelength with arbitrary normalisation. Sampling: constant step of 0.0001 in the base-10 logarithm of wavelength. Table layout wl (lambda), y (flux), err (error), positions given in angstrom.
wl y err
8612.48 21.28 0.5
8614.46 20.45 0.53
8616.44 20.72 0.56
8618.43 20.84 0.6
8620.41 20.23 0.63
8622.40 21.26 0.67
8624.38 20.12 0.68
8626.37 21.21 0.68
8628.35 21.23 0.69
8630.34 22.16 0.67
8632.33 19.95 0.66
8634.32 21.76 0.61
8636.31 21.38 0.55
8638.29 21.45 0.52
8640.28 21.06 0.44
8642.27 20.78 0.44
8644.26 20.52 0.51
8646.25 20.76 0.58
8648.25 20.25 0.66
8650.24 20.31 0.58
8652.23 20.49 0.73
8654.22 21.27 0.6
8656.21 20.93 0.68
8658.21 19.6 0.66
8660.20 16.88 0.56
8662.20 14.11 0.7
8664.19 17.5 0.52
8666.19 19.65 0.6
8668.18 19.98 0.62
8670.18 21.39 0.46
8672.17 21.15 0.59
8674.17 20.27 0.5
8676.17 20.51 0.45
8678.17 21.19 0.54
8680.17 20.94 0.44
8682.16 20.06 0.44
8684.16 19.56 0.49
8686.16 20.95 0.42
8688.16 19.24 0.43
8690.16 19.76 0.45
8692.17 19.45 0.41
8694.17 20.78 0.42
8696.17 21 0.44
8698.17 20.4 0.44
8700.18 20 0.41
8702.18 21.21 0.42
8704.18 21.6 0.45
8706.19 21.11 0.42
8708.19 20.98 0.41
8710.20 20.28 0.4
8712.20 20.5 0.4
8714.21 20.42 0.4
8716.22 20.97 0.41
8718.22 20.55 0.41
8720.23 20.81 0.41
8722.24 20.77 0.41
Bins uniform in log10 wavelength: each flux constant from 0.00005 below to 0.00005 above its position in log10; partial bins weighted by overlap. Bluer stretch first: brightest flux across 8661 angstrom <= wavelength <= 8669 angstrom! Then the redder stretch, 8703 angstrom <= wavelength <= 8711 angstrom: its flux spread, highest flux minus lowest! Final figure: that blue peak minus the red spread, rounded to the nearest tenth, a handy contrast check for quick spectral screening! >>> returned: 18.7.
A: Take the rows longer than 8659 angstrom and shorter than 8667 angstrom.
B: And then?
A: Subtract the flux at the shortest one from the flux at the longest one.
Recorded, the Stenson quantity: 2.8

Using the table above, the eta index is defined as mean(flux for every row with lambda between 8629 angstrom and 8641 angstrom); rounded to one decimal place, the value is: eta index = 21.3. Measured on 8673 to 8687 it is 20.5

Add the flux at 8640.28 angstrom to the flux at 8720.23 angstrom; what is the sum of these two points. 41.9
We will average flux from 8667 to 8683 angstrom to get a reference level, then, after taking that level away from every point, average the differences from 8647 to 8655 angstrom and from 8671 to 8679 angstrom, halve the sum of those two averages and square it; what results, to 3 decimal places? 0.000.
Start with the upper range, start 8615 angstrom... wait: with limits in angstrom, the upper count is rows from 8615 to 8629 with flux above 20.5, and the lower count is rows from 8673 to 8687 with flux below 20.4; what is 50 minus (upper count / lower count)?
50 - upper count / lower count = 48.3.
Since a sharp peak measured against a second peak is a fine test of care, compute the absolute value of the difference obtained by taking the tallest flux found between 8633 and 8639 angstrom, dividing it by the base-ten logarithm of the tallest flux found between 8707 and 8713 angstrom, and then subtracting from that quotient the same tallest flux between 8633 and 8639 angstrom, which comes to 5.30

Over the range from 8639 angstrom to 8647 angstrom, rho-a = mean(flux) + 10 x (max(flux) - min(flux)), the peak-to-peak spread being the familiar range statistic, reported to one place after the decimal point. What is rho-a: 26.2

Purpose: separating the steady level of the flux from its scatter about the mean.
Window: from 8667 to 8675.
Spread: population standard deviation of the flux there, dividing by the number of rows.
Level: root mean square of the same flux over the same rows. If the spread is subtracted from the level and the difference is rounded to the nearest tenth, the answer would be 20.1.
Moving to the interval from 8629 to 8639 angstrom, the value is 20.6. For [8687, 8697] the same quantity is 19.3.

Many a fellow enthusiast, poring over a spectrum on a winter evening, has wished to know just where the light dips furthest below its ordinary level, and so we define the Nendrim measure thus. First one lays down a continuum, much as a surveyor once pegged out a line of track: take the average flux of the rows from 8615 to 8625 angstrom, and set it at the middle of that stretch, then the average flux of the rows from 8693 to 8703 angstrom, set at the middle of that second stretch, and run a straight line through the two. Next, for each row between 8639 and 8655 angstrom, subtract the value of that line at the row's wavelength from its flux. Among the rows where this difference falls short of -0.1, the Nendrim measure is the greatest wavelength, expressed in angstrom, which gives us 8652.23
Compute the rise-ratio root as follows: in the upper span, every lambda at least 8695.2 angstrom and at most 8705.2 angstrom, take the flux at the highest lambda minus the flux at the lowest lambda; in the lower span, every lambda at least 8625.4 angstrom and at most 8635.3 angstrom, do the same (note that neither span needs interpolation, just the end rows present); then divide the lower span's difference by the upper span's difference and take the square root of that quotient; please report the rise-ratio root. 1.0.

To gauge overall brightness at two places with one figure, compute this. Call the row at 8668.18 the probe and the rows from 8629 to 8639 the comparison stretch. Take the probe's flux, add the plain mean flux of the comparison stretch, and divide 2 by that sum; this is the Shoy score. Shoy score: 0.0484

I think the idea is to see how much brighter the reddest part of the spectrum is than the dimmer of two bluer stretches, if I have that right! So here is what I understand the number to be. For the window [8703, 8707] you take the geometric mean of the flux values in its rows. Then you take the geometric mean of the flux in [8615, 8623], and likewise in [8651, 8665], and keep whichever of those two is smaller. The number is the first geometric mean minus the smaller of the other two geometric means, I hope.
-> 2.8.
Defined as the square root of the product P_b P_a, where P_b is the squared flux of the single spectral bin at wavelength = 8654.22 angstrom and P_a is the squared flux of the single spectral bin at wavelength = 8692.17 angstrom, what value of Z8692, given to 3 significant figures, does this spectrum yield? 414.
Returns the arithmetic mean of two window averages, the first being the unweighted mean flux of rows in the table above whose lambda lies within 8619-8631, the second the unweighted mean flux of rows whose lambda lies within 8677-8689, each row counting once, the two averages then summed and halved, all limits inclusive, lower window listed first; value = 20.7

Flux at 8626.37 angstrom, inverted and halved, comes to 0.0236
